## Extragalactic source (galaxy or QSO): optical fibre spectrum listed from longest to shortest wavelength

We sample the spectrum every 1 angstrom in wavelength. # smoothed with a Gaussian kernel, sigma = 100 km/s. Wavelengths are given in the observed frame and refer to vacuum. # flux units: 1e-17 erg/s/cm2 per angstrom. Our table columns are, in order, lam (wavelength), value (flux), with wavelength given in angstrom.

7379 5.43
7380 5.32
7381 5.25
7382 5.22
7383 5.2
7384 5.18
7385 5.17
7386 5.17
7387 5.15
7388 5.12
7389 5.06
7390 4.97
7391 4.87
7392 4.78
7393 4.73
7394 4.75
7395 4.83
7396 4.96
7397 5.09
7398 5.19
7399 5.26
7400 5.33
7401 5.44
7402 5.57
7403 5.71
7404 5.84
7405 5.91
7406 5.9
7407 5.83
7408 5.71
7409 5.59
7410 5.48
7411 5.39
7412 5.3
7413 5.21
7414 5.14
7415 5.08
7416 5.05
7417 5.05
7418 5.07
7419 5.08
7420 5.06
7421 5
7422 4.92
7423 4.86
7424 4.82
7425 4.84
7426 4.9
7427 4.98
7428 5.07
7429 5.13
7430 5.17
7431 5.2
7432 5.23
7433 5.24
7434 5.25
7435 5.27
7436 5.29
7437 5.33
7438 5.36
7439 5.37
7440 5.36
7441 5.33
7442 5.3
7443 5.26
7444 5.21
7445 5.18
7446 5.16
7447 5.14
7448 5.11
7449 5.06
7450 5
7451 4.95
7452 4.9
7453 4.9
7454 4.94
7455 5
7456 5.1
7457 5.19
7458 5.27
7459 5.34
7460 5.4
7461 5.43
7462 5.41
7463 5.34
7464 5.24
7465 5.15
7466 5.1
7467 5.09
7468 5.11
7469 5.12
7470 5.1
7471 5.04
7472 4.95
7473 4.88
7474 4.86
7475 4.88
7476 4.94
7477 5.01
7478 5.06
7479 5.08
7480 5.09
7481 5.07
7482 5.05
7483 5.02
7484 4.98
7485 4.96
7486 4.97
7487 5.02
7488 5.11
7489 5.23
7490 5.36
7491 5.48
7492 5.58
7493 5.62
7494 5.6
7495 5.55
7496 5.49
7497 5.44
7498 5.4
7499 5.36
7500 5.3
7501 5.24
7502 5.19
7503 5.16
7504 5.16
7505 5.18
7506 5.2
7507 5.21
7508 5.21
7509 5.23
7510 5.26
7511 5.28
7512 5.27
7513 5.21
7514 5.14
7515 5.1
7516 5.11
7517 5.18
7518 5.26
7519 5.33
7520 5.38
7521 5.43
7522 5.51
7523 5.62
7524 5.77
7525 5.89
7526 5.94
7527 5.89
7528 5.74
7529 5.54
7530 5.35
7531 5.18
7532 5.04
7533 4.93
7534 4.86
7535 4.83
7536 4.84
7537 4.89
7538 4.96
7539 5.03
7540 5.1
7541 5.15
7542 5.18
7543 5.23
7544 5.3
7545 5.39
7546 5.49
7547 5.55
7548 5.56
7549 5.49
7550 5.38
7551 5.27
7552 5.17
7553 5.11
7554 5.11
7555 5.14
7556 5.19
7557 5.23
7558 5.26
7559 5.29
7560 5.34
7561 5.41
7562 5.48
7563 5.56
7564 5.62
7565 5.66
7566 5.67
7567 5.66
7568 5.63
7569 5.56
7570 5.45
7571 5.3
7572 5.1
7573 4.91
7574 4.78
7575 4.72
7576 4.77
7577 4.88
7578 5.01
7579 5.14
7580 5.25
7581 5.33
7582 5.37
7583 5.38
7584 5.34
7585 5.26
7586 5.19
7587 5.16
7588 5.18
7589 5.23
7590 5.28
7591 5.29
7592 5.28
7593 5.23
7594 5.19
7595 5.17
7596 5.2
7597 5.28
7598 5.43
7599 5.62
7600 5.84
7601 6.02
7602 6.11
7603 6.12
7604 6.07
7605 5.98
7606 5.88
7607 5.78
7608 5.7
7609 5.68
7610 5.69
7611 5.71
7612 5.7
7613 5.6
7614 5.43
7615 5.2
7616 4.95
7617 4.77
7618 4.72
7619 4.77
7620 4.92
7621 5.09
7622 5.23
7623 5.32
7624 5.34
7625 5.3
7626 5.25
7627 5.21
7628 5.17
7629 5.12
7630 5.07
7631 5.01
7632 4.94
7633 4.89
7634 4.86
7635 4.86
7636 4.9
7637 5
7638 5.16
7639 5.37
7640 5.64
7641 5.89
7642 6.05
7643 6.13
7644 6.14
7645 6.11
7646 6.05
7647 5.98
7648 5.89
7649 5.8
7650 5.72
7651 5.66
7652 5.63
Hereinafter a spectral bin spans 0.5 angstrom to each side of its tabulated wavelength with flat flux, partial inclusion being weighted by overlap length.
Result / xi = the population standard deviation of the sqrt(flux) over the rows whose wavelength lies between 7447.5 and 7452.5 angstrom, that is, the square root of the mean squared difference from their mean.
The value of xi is 0.017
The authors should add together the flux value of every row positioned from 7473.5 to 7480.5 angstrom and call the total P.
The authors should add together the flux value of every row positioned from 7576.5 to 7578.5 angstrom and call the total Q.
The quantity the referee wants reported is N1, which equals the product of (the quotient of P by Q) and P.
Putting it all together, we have 123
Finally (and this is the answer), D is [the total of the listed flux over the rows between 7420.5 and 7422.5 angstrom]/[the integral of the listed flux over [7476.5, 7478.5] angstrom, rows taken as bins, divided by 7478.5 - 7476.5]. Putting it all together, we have 2.0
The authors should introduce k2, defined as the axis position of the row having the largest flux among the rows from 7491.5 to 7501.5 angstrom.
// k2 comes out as 7493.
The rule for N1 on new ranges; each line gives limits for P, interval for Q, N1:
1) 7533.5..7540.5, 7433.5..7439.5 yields 37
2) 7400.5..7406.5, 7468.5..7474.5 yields 39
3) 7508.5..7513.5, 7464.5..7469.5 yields 27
